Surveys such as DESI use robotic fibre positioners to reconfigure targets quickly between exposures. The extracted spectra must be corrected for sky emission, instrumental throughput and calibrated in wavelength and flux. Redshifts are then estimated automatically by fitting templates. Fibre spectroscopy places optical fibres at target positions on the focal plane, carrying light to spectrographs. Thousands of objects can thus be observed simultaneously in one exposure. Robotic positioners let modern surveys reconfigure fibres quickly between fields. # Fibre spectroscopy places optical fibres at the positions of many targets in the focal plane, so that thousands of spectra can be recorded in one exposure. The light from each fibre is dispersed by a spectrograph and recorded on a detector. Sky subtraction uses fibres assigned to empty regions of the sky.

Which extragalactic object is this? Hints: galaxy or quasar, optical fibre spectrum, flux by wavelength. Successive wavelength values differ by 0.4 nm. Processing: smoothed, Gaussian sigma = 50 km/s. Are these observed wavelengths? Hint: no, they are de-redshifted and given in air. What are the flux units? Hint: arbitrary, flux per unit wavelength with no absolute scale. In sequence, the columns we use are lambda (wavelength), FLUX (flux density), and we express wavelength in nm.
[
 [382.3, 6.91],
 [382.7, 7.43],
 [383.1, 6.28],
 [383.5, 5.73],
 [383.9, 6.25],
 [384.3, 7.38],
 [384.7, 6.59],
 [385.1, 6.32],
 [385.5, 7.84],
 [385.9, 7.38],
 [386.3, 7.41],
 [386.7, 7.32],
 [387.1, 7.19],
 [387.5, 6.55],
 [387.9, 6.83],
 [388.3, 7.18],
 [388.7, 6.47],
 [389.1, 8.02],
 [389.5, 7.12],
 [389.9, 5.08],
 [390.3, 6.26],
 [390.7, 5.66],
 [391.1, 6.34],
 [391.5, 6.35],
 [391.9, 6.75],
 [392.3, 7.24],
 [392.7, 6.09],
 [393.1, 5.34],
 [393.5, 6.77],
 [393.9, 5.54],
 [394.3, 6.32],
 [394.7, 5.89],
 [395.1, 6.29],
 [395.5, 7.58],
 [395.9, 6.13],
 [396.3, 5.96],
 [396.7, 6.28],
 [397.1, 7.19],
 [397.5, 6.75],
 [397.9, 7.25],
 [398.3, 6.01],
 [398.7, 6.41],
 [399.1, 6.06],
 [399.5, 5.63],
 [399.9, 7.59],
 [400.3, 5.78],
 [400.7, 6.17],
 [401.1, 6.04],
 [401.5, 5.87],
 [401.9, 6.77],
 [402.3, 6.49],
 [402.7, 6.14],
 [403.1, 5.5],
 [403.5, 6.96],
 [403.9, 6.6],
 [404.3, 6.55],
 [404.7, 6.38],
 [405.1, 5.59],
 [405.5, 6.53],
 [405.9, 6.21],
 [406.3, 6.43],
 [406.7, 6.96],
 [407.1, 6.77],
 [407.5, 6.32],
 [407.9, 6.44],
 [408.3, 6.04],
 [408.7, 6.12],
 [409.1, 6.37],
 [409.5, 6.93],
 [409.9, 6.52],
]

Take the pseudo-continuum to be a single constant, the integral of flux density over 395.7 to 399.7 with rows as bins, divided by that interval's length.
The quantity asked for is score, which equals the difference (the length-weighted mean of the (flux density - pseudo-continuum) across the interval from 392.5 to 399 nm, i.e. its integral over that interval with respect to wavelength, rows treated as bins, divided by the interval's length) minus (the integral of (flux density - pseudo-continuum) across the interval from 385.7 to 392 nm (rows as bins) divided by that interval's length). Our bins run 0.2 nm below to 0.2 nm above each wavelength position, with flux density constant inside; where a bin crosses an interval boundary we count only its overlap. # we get -0.4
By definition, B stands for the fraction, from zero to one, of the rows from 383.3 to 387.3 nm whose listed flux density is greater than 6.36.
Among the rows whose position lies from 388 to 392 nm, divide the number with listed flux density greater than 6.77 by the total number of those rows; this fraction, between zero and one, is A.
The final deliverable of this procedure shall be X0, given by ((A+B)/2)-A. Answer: 0.20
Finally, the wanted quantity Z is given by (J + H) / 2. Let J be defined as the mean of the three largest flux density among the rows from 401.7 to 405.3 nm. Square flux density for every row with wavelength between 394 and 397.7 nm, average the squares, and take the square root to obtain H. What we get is 6.6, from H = 6.51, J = 6.8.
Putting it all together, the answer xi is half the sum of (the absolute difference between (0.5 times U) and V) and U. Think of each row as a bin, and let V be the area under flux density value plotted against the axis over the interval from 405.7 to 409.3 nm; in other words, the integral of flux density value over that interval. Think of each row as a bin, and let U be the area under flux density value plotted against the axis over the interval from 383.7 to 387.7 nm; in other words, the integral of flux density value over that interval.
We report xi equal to 18.6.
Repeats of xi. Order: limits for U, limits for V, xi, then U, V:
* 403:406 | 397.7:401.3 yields 16.1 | 19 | 23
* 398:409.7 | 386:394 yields 44.9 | 74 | 53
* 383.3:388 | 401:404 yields 17.6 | 32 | 19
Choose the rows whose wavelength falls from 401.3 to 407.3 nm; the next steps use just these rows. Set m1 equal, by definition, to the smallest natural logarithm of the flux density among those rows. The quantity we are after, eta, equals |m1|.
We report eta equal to 1.70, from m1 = 1.70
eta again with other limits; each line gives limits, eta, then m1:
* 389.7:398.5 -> 1.63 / 1.63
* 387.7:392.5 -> 1.63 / 1.63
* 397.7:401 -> 1.73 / 1.73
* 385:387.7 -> 1.84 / 1.84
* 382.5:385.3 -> 1.75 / 1.75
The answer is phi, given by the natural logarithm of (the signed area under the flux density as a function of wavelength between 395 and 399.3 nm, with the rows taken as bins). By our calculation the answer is 3.34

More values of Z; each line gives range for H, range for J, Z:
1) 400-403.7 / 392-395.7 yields 6.7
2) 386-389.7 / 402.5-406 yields 6.9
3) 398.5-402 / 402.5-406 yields 6.5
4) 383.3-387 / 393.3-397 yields 6.9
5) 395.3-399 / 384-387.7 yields 7.1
